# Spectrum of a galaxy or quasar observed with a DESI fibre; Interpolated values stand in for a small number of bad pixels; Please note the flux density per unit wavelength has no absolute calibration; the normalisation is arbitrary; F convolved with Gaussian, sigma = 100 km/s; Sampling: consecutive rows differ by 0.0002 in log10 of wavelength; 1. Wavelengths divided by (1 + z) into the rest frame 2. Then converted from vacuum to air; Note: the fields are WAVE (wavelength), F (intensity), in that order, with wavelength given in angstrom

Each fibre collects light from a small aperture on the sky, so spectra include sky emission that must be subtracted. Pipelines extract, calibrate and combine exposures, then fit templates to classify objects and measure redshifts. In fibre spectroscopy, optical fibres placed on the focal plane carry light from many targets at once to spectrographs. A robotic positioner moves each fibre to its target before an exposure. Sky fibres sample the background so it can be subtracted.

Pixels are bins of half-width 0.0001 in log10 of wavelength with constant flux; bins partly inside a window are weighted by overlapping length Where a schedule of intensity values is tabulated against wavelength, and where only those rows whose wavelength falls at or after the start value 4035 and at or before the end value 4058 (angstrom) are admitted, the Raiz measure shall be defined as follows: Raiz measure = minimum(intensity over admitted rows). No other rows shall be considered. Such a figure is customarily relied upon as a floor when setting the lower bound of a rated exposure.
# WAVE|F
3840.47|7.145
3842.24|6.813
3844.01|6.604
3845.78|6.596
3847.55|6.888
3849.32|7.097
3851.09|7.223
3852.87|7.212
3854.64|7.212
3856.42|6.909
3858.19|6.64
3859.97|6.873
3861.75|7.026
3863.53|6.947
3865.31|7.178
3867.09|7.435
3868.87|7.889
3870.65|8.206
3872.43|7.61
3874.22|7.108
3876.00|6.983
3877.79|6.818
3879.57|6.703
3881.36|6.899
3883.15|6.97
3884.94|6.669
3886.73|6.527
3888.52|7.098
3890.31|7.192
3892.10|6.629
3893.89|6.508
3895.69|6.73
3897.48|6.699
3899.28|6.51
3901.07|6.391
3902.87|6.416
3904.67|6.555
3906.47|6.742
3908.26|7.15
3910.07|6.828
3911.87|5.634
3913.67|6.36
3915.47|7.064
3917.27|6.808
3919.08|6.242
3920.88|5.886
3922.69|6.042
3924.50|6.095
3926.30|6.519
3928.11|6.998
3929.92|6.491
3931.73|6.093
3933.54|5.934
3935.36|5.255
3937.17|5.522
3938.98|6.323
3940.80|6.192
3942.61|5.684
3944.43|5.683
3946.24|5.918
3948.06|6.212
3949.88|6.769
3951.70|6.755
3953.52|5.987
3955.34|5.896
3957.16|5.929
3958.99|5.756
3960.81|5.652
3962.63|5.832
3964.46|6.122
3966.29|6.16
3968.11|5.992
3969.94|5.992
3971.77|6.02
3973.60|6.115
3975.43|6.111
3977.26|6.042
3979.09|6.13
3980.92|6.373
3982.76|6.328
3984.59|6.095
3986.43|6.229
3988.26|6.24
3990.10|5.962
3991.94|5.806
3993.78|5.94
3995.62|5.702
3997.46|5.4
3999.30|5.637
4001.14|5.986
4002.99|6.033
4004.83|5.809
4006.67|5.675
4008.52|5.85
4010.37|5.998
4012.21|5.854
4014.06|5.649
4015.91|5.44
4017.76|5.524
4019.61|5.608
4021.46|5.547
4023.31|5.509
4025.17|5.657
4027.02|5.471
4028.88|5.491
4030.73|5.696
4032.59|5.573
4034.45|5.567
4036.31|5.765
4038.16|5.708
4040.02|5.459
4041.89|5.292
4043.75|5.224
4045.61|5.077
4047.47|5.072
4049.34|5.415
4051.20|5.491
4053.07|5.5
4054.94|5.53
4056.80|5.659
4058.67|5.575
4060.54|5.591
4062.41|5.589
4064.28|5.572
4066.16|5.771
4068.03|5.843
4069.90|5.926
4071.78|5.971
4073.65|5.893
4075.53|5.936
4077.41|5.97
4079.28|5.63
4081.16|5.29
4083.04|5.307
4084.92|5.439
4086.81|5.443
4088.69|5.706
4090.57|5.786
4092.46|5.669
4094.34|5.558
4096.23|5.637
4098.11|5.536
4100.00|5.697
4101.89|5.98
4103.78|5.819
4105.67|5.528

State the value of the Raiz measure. 5.072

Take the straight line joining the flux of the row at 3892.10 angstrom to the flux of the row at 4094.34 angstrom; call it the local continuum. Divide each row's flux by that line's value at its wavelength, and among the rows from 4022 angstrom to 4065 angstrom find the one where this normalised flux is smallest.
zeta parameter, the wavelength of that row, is 4045.61 angstrom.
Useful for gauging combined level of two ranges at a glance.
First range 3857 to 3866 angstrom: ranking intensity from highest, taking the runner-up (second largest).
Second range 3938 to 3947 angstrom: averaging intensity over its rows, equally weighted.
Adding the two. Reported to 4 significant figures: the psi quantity 12.99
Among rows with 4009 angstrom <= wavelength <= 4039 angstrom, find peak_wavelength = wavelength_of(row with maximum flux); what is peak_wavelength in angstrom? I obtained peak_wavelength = 4010.37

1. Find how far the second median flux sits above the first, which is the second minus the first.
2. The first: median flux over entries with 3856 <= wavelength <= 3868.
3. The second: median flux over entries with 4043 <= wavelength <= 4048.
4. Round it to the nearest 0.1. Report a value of -1.9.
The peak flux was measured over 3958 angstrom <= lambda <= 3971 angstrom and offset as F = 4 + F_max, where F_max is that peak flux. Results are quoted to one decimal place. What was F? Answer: 10.2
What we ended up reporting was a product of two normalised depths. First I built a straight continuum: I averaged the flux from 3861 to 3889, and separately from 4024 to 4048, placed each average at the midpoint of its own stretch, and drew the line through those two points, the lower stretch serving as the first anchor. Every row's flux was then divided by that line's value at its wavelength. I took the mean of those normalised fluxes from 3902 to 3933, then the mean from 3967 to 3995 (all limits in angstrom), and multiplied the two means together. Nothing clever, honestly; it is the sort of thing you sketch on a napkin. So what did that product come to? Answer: 0.97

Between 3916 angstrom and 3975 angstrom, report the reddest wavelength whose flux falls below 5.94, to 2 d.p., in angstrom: 3962.63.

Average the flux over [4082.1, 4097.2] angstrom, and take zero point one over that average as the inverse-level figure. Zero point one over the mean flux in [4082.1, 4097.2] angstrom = 0.0180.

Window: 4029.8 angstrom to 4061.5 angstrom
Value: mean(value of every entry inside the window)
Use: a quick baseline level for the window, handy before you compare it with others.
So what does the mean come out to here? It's 5.5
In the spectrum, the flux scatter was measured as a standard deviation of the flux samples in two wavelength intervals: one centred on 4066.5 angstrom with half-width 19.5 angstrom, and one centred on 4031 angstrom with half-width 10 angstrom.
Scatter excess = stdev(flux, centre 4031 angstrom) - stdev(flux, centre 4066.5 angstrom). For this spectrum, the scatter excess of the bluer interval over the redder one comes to -0.14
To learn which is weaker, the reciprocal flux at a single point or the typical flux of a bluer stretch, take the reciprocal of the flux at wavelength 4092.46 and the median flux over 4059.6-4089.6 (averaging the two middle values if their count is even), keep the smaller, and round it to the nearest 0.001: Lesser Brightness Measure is 0.176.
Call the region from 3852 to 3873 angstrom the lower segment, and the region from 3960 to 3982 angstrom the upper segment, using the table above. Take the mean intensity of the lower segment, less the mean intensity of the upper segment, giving 1.2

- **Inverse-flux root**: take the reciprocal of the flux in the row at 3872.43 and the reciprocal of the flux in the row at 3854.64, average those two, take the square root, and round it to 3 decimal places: 0.367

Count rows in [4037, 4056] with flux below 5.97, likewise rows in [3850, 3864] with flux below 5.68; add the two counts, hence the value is 10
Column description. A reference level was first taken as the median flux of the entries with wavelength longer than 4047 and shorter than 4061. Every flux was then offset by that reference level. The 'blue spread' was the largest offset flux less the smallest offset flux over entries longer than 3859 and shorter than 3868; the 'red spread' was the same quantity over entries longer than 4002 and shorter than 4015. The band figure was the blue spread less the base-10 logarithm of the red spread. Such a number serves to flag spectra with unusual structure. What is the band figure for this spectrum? 1.0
